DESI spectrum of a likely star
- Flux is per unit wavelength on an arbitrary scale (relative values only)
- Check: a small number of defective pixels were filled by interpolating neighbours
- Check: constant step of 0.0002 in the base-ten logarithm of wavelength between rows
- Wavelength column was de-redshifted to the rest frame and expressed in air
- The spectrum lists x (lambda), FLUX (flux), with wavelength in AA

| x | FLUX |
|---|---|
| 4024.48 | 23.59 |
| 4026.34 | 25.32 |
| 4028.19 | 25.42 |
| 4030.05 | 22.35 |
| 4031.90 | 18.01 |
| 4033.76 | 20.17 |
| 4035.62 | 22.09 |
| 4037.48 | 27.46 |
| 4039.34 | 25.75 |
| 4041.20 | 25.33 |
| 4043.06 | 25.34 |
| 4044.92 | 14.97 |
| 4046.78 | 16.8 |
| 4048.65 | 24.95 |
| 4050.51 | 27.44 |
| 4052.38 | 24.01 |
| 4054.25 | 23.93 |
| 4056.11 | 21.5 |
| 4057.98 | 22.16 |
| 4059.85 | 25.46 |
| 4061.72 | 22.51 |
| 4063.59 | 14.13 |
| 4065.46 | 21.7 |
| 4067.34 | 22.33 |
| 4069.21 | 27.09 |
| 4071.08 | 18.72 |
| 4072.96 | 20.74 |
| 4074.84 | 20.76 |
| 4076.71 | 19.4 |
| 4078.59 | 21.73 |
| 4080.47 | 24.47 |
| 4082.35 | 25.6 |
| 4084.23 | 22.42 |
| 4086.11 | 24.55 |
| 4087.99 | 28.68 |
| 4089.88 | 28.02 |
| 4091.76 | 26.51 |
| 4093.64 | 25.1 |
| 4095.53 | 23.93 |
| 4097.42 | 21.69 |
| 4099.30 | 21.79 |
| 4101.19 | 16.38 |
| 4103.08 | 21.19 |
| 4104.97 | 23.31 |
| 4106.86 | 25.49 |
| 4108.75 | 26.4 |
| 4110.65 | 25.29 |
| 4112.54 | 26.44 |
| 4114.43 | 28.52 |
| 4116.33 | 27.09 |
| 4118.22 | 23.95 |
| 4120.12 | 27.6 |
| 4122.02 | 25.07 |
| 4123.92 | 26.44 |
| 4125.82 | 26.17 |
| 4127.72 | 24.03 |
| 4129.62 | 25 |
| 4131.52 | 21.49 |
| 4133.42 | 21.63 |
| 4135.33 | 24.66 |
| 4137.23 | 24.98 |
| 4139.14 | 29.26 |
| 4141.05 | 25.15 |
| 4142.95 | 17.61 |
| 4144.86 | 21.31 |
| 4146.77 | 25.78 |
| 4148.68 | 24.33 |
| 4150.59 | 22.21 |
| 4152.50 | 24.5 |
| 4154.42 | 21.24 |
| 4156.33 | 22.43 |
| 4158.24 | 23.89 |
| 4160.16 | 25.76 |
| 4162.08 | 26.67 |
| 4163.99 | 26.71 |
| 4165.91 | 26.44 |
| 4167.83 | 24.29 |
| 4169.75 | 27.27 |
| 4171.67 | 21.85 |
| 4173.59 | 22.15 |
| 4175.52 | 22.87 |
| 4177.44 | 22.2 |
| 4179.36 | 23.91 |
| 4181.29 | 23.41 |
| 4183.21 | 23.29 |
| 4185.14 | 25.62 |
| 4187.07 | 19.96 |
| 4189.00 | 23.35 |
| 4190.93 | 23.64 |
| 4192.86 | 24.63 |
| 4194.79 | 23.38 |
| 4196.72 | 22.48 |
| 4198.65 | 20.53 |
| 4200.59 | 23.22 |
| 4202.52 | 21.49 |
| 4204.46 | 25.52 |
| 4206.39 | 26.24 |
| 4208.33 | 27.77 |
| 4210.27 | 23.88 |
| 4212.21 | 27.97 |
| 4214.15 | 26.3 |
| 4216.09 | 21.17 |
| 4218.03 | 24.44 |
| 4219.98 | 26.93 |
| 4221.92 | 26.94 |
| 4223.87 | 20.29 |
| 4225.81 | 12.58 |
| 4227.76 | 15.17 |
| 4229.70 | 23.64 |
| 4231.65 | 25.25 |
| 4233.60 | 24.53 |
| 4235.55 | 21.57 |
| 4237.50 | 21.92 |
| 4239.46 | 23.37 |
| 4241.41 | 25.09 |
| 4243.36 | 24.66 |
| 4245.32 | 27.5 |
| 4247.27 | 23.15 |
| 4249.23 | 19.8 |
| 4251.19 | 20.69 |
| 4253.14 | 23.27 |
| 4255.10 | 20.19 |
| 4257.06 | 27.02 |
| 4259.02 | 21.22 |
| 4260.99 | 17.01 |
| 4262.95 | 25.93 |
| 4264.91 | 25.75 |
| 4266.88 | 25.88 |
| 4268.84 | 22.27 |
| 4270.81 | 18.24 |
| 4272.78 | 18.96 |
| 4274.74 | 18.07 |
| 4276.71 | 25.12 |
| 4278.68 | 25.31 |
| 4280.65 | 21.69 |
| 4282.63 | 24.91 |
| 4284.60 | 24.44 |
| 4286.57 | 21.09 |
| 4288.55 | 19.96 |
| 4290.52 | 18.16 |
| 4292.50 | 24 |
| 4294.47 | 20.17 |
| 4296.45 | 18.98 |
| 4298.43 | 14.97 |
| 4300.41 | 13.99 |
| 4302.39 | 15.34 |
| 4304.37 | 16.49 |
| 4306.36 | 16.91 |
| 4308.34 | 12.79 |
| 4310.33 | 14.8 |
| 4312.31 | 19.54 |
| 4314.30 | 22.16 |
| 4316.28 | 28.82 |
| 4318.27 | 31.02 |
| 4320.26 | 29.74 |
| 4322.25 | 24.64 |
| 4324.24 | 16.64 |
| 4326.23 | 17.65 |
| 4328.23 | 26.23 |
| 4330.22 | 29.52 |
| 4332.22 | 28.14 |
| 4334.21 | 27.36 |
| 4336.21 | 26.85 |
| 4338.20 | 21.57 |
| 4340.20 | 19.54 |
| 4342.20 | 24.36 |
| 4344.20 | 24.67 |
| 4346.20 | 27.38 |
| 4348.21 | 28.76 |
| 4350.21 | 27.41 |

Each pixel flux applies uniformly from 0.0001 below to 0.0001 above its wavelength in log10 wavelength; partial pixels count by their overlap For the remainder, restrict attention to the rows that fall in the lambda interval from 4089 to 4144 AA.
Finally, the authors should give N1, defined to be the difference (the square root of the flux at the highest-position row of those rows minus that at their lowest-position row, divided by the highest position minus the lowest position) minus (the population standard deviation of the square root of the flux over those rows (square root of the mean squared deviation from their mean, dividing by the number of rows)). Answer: -0.33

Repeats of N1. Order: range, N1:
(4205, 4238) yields -0.48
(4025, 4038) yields -0.30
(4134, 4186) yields -0.24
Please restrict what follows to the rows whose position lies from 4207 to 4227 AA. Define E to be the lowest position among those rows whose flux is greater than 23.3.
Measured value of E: 4208.33 AA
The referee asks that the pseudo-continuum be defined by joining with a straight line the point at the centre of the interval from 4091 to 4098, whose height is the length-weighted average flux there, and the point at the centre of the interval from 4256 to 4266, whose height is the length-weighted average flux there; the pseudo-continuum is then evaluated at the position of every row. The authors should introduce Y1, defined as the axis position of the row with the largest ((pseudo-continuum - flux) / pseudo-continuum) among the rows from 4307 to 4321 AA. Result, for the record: 4308.34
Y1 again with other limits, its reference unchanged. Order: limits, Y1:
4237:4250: 4249.23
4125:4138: 4131.52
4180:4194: 4187.07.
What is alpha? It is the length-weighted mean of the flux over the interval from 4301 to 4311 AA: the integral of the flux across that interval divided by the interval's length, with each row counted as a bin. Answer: 15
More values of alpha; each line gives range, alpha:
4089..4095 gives 26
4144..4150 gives 24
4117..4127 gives 26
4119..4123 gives 26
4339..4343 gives 22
